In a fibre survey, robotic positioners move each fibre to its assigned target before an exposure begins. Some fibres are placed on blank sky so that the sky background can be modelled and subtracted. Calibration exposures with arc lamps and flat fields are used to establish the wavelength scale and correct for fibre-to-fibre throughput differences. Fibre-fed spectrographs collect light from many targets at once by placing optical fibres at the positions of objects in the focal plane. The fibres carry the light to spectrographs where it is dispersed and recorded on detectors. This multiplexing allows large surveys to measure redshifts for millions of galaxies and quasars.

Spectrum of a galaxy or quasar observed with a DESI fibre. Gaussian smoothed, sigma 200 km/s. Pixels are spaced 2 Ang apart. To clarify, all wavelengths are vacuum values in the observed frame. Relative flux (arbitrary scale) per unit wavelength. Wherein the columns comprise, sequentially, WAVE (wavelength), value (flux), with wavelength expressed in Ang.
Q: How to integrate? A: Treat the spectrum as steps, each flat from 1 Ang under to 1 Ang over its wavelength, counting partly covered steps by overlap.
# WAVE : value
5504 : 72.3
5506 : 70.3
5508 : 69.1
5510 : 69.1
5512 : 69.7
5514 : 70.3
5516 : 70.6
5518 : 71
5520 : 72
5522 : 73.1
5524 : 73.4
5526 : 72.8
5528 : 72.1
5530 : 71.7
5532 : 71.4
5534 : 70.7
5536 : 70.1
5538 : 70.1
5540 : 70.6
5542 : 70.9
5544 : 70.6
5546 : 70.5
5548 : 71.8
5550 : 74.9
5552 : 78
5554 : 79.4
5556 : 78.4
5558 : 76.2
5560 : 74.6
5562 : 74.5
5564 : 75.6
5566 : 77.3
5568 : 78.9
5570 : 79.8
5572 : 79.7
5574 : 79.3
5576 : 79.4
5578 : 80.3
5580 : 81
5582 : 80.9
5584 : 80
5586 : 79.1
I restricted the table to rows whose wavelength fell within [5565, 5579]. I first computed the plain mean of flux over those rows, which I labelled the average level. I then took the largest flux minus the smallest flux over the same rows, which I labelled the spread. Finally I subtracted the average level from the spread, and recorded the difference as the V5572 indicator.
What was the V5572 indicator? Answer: -76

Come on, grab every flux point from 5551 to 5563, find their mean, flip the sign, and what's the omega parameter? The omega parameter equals -77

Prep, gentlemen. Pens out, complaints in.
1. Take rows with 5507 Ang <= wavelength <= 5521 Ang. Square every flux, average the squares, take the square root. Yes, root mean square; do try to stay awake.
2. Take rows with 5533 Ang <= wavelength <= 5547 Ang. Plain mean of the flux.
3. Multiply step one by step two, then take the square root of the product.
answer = 70.4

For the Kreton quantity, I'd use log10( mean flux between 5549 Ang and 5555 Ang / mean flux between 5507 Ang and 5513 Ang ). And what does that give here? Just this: 0.05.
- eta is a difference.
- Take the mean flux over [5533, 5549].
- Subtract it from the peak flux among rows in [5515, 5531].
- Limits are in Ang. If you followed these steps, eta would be 3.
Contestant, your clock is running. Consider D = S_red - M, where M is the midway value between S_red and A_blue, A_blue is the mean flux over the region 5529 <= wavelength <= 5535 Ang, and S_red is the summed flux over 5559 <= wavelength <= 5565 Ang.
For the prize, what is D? 77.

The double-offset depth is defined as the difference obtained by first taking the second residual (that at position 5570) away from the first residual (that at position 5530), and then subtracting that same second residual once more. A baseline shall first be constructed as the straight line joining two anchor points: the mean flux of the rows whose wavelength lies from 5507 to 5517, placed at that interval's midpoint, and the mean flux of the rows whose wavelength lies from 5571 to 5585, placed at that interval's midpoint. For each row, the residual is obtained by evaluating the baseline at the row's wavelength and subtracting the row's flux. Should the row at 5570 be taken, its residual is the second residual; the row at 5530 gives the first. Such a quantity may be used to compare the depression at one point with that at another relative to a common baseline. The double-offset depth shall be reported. 3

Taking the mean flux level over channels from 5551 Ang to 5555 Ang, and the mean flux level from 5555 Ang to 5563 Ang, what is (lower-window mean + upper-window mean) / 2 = 77.3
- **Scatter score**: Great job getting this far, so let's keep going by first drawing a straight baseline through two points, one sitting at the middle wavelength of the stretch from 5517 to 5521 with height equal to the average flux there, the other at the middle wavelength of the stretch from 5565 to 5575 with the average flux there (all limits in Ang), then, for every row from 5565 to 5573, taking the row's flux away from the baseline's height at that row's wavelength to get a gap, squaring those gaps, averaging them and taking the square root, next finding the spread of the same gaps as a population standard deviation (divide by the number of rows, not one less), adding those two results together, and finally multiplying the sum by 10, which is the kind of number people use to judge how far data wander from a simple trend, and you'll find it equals 14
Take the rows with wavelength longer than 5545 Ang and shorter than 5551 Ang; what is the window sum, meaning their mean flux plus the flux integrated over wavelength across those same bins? 507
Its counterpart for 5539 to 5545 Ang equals 495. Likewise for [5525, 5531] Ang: 505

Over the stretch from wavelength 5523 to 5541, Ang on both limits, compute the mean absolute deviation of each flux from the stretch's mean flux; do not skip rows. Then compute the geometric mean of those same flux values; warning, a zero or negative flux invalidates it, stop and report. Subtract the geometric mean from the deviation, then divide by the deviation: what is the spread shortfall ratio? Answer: -74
